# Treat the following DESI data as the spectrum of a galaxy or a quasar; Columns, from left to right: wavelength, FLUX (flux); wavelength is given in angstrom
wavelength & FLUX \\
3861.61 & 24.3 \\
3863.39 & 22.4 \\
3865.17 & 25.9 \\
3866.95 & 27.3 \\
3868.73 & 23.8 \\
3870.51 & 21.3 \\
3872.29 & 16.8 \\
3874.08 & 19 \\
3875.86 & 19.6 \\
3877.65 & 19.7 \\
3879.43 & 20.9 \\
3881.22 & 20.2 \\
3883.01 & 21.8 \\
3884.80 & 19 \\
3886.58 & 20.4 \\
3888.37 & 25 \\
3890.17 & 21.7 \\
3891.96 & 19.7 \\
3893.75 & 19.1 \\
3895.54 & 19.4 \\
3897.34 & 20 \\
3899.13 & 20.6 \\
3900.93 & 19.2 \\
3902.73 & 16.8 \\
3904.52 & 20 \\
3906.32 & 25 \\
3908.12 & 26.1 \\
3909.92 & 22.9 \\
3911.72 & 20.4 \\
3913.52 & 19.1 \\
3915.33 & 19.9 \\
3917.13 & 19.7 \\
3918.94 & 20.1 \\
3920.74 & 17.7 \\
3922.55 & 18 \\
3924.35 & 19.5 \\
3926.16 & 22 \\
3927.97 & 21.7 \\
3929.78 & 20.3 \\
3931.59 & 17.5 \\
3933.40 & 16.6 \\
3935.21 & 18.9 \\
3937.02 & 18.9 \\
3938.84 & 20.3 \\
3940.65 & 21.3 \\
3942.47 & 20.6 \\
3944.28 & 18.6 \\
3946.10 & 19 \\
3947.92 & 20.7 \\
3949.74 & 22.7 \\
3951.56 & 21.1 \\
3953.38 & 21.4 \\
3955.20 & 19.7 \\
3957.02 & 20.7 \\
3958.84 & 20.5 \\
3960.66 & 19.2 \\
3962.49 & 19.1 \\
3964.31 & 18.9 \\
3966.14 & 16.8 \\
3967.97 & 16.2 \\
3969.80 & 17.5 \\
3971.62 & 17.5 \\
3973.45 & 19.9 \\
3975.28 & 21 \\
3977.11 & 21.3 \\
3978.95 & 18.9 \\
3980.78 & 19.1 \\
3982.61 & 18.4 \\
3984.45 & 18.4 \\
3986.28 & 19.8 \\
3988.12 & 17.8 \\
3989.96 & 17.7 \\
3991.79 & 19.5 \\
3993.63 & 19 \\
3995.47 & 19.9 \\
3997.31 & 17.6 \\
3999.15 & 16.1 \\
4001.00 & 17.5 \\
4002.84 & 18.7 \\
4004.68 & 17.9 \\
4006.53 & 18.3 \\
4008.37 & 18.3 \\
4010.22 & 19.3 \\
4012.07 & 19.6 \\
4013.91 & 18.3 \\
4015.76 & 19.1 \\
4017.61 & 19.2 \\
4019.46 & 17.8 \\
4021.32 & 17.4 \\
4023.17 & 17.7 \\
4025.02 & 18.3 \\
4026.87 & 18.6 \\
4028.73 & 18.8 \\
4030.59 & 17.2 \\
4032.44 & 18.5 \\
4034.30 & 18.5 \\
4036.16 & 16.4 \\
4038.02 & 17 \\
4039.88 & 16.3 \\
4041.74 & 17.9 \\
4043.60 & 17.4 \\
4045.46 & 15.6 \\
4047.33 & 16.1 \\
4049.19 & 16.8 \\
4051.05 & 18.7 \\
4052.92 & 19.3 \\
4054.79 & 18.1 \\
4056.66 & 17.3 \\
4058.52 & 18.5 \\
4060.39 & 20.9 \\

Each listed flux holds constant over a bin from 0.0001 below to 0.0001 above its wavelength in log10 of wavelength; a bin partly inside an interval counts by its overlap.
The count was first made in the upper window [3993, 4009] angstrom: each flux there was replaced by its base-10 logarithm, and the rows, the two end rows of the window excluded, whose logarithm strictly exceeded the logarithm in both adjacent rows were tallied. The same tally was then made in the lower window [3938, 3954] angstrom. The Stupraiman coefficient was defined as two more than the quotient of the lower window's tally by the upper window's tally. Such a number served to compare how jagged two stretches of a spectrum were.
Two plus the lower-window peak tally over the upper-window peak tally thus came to 3.0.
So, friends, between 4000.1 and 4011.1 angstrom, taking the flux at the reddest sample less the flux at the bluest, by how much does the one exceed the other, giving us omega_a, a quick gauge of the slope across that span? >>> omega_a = 1.8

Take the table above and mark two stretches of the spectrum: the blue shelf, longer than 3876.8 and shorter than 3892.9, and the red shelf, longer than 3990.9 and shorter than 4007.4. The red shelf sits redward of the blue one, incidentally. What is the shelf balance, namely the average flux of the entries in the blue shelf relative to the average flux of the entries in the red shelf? 1.15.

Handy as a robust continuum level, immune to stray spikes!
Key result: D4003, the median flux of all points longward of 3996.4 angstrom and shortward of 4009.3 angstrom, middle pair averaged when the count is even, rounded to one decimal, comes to 17.9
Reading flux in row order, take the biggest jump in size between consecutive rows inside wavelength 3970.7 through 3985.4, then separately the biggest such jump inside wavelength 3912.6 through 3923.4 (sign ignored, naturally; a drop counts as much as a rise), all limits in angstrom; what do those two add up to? 4.8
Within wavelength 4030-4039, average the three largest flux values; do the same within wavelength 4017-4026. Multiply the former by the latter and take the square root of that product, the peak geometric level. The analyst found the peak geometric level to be 18.2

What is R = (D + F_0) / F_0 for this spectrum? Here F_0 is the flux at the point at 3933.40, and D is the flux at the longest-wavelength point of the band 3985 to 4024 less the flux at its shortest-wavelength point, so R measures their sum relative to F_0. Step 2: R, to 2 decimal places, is 0.87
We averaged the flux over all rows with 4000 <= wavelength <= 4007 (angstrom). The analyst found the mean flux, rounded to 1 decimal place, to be 18.1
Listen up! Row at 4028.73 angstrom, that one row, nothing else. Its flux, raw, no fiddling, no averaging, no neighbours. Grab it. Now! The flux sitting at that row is 18.8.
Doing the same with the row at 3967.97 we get 16.2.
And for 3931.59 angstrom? 17.5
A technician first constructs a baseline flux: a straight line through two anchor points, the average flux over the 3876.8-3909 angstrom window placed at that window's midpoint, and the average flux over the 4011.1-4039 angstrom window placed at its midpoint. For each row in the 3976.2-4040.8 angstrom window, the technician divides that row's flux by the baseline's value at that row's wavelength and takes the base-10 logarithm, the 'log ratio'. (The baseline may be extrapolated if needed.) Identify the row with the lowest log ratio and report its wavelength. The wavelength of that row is 3999.15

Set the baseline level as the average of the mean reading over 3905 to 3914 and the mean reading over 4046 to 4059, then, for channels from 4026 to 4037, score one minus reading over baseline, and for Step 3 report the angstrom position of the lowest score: 4028.73 angstrom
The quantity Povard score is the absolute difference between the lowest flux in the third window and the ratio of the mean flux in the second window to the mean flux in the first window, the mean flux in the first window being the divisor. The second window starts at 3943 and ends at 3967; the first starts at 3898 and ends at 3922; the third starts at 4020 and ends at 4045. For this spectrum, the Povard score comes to 15.3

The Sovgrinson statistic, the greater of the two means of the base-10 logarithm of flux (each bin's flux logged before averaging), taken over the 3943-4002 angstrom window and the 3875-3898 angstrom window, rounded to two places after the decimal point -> 1.31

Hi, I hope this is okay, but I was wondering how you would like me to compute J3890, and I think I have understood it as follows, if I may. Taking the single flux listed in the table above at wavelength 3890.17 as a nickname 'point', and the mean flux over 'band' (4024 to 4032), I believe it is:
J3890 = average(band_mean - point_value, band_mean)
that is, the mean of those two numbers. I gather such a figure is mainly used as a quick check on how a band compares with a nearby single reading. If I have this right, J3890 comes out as 7.4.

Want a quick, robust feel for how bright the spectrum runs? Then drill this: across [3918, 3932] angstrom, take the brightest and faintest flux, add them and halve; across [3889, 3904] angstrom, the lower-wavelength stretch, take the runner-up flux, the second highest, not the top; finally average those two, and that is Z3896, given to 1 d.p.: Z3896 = 20.2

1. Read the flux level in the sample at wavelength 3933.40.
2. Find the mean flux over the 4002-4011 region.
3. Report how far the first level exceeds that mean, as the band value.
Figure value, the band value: -2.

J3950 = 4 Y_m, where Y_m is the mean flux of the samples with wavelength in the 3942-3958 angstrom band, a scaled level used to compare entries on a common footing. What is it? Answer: 82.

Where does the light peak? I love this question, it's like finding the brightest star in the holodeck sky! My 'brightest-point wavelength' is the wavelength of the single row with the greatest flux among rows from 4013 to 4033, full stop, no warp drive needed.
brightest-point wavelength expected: 4017.61 angstrom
